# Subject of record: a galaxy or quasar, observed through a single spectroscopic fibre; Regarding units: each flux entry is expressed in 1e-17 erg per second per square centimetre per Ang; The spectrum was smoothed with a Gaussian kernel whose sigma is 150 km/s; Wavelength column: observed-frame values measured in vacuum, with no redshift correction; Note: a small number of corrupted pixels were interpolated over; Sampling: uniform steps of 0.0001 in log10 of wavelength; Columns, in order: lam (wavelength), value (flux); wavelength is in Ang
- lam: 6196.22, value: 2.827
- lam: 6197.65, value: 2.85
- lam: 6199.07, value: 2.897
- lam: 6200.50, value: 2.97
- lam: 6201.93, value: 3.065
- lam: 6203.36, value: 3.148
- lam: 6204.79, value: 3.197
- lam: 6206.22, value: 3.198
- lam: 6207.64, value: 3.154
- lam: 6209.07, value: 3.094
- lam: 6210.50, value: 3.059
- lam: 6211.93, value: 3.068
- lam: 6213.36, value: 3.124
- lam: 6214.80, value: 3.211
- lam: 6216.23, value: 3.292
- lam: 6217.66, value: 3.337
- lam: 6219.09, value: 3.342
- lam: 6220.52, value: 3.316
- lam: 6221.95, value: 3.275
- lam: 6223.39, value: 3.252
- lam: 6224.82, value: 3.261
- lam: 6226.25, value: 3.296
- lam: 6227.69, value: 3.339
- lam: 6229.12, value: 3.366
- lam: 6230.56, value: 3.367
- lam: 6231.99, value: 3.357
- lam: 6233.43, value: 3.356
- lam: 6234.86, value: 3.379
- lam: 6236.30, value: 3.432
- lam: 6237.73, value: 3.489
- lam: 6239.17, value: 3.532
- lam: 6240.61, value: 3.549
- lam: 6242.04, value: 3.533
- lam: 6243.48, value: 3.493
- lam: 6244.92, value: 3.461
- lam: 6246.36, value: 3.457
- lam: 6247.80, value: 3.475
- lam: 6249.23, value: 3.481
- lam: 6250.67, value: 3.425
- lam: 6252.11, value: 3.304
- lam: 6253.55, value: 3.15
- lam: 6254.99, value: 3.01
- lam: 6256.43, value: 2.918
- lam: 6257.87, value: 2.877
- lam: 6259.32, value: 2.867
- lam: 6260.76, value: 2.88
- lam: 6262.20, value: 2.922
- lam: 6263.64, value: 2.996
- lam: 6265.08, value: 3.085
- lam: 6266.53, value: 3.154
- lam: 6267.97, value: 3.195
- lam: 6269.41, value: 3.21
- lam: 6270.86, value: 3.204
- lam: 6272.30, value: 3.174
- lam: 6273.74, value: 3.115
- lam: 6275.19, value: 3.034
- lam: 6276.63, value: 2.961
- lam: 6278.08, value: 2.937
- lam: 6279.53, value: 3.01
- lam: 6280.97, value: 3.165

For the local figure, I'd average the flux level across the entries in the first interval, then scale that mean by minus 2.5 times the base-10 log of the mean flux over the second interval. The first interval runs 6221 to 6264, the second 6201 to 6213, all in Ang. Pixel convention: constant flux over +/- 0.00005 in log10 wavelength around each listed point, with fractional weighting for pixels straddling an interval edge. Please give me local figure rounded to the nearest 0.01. -4.06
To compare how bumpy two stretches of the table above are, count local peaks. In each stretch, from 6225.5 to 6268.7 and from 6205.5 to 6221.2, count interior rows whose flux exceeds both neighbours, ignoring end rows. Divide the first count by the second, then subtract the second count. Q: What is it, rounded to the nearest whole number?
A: 2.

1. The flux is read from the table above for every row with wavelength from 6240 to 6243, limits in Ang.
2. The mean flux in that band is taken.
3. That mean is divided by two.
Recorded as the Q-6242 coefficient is 1.77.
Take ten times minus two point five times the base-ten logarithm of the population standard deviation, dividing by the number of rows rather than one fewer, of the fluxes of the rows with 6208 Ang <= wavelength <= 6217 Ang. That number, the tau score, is 27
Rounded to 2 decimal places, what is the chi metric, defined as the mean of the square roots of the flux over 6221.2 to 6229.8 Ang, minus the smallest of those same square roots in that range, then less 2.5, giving -2.49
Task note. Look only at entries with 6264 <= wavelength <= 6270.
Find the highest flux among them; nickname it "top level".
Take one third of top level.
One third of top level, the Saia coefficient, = 1.07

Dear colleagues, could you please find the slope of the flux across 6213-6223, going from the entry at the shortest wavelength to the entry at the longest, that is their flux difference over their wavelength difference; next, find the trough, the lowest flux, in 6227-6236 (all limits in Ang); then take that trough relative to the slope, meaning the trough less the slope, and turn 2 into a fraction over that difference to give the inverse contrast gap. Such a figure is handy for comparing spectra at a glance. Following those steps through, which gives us 0.60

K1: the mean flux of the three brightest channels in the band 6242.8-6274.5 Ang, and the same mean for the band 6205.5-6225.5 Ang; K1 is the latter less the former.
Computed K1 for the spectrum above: -0.2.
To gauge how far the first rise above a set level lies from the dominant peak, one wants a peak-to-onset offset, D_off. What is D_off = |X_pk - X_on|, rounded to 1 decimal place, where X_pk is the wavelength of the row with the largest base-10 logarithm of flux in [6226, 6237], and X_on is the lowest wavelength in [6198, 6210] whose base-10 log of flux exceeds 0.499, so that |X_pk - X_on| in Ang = 31.5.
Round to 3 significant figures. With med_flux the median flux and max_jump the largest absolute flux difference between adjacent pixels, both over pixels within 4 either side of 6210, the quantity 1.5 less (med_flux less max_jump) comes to -1.55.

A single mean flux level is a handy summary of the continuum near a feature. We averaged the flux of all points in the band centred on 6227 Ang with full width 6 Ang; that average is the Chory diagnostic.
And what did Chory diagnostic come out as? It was 3.32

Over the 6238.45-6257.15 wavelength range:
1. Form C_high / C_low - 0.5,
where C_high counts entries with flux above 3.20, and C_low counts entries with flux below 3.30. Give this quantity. 2.8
